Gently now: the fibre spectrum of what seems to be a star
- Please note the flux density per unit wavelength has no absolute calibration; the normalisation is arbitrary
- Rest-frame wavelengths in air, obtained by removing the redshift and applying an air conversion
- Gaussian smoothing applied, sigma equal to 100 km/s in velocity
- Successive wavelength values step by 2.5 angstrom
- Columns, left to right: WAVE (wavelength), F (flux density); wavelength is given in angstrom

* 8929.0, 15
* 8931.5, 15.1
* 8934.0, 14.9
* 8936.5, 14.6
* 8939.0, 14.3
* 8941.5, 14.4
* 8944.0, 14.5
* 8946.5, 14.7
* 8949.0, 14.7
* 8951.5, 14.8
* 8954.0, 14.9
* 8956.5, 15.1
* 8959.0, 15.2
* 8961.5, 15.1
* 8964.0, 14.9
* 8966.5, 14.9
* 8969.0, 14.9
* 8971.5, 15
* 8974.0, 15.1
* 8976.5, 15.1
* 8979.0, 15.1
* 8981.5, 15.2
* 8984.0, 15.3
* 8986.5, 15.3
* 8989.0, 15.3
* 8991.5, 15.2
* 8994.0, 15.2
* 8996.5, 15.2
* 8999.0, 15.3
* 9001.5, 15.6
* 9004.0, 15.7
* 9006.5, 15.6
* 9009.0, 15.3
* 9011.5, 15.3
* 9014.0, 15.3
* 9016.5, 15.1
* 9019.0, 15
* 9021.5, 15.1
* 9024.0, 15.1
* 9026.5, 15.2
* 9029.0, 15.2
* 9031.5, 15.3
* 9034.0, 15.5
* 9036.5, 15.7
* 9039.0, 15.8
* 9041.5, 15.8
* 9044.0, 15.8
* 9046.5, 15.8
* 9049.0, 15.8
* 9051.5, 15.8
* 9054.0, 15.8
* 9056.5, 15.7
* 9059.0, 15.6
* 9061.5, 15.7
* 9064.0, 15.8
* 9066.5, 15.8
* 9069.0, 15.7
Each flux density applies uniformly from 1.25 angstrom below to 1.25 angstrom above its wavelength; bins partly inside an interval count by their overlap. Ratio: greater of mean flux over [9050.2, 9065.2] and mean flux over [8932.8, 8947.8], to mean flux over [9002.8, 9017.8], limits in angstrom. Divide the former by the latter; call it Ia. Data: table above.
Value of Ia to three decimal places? 1.023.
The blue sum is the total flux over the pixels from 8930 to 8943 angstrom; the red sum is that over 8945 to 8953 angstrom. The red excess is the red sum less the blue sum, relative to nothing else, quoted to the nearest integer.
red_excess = -29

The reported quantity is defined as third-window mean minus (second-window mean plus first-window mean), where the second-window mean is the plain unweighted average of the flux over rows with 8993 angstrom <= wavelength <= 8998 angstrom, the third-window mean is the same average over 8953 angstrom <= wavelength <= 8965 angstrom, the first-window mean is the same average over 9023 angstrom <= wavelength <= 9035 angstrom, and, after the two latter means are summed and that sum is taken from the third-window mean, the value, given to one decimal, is -15.4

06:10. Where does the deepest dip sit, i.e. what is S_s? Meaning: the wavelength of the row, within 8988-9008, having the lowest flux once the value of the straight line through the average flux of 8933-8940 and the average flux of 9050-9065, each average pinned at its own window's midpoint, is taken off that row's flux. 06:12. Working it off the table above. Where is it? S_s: 8996.5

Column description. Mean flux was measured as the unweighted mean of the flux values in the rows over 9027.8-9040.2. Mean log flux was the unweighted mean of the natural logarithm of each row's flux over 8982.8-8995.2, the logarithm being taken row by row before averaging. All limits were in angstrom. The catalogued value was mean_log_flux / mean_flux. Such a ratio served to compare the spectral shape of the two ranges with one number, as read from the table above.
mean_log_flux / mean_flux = 0.176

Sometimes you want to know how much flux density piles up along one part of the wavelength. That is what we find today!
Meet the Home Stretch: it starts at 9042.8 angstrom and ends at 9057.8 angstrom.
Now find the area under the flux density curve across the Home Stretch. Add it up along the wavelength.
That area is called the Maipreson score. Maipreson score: 237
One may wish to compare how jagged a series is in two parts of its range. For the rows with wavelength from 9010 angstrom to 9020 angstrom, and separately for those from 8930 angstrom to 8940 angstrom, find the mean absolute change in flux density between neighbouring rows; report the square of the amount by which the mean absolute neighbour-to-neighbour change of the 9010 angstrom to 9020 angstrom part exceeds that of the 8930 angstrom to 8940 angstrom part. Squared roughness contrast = 0.028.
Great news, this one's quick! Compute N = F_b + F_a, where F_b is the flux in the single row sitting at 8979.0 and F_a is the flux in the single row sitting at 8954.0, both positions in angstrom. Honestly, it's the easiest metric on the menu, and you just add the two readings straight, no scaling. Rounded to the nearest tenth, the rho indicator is 30.0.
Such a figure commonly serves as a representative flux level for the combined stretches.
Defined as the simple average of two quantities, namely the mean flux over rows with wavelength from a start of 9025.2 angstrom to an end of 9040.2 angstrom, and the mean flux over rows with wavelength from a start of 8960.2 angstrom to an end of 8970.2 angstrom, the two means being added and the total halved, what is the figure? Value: 15.2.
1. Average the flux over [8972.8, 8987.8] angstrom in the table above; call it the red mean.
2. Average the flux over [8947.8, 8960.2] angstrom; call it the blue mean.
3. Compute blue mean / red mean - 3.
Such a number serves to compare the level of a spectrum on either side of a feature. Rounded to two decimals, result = -2.02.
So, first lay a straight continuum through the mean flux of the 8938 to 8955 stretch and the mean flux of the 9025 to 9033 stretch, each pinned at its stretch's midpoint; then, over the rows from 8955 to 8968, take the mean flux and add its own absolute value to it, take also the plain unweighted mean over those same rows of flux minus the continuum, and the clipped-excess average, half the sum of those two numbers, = 15.2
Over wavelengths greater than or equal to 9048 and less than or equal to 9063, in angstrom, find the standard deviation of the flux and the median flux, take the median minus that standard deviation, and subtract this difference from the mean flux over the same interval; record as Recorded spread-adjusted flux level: 0.06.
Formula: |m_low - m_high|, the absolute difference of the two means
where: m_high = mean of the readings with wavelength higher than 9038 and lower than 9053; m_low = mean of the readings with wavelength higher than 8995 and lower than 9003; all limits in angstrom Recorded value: 0.43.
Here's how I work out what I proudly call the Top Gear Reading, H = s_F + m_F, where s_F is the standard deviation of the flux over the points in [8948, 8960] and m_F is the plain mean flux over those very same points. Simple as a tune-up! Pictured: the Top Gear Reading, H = 15.1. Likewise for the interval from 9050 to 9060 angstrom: 15.8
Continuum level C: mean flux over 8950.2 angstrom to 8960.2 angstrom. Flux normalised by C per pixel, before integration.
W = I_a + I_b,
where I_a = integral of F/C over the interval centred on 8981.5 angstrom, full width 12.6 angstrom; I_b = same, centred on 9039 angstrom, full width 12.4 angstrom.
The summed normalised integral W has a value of 25.8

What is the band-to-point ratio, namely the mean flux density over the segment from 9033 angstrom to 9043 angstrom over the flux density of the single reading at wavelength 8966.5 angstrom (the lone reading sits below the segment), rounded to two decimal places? 1.05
